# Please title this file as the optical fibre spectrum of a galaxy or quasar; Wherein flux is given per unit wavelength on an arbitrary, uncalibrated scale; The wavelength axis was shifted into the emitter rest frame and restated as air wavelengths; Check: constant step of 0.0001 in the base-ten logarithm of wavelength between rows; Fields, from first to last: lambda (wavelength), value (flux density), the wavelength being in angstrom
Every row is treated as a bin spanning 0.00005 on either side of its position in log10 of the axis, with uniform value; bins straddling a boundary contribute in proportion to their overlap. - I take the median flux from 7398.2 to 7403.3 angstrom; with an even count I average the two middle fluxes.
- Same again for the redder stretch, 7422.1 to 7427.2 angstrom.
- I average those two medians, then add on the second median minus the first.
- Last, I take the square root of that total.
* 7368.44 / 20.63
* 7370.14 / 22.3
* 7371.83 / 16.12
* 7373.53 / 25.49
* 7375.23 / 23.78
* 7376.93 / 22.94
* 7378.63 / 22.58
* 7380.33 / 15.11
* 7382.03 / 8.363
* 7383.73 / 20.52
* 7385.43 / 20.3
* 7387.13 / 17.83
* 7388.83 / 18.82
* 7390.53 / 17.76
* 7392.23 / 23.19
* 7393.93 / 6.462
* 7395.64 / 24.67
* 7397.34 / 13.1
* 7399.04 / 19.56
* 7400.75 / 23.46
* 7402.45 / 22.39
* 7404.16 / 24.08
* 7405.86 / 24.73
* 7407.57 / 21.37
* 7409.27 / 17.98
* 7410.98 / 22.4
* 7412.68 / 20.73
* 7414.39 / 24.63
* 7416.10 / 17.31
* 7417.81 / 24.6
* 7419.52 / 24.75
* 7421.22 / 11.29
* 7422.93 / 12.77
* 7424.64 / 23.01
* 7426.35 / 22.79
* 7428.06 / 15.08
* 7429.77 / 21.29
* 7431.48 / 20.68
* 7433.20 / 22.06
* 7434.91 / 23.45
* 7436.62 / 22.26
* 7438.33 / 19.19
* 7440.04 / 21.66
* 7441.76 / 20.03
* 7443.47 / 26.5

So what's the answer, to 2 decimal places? 4.79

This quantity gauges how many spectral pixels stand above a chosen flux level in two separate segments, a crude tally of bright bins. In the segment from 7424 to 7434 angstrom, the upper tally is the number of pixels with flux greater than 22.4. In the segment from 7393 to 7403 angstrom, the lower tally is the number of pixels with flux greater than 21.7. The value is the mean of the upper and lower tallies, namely 2.5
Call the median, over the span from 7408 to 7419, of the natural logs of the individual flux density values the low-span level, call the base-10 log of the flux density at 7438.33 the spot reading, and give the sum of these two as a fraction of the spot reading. 3.39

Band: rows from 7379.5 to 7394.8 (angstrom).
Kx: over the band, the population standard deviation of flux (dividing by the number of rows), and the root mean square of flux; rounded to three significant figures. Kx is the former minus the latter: -12.0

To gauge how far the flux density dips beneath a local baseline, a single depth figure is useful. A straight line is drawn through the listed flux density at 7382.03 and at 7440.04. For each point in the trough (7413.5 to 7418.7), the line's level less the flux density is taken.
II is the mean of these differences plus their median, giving -14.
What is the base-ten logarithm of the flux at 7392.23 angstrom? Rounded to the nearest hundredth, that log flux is 1.37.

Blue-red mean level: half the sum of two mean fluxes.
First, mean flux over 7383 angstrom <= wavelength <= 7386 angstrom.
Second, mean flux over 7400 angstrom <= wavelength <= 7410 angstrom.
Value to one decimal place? 21.4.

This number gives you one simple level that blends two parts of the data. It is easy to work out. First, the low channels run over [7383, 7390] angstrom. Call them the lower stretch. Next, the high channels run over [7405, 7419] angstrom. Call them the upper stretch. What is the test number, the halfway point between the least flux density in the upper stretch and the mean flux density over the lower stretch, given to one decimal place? 18.3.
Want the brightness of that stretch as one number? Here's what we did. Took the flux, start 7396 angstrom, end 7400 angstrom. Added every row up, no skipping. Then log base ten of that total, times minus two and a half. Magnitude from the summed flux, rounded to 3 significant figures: -3.79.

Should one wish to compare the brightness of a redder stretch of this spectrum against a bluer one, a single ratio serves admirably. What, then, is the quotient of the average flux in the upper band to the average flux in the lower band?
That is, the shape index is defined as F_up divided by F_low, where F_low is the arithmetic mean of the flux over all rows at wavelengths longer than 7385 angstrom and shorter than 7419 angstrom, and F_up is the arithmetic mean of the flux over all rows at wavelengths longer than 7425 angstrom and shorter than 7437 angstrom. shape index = 1.04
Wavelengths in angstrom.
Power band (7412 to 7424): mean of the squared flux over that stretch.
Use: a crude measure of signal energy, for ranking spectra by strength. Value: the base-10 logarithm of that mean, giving 2.61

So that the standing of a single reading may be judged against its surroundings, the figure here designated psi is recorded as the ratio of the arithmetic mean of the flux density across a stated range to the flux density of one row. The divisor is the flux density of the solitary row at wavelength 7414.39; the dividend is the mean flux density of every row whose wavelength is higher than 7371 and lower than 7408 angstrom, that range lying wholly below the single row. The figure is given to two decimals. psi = 0.80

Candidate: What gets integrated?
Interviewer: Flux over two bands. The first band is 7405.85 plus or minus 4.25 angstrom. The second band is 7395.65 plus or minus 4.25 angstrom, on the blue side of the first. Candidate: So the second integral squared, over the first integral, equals 116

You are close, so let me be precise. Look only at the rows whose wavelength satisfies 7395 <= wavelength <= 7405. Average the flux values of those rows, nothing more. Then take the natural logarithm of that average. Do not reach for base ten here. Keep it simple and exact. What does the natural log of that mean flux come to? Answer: 3.05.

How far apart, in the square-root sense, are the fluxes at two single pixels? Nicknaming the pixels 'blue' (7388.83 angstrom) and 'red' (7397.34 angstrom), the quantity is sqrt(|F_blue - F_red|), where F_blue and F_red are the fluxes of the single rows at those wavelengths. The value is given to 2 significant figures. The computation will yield 2.4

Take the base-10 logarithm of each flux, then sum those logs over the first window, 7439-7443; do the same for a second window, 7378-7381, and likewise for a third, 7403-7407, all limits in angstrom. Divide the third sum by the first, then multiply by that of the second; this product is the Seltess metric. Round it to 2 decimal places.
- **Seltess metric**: 2.67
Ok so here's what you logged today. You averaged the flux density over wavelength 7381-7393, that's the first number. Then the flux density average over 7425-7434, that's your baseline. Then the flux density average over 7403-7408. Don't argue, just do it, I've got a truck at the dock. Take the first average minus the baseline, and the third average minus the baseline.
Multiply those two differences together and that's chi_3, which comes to -7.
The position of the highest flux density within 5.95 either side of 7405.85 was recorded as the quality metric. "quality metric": 7405.86 angstrom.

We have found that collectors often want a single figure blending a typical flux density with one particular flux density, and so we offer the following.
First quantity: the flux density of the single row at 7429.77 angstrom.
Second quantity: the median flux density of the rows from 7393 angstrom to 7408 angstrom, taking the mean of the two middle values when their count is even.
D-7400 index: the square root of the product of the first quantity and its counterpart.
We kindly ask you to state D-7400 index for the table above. 21.8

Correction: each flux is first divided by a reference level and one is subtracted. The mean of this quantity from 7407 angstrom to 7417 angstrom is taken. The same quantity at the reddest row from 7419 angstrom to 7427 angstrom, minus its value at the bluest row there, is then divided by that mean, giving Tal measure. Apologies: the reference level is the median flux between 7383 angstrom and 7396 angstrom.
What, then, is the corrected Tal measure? -1.7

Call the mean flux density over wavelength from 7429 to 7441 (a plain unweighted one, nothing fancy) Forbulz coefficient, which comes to 21.5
